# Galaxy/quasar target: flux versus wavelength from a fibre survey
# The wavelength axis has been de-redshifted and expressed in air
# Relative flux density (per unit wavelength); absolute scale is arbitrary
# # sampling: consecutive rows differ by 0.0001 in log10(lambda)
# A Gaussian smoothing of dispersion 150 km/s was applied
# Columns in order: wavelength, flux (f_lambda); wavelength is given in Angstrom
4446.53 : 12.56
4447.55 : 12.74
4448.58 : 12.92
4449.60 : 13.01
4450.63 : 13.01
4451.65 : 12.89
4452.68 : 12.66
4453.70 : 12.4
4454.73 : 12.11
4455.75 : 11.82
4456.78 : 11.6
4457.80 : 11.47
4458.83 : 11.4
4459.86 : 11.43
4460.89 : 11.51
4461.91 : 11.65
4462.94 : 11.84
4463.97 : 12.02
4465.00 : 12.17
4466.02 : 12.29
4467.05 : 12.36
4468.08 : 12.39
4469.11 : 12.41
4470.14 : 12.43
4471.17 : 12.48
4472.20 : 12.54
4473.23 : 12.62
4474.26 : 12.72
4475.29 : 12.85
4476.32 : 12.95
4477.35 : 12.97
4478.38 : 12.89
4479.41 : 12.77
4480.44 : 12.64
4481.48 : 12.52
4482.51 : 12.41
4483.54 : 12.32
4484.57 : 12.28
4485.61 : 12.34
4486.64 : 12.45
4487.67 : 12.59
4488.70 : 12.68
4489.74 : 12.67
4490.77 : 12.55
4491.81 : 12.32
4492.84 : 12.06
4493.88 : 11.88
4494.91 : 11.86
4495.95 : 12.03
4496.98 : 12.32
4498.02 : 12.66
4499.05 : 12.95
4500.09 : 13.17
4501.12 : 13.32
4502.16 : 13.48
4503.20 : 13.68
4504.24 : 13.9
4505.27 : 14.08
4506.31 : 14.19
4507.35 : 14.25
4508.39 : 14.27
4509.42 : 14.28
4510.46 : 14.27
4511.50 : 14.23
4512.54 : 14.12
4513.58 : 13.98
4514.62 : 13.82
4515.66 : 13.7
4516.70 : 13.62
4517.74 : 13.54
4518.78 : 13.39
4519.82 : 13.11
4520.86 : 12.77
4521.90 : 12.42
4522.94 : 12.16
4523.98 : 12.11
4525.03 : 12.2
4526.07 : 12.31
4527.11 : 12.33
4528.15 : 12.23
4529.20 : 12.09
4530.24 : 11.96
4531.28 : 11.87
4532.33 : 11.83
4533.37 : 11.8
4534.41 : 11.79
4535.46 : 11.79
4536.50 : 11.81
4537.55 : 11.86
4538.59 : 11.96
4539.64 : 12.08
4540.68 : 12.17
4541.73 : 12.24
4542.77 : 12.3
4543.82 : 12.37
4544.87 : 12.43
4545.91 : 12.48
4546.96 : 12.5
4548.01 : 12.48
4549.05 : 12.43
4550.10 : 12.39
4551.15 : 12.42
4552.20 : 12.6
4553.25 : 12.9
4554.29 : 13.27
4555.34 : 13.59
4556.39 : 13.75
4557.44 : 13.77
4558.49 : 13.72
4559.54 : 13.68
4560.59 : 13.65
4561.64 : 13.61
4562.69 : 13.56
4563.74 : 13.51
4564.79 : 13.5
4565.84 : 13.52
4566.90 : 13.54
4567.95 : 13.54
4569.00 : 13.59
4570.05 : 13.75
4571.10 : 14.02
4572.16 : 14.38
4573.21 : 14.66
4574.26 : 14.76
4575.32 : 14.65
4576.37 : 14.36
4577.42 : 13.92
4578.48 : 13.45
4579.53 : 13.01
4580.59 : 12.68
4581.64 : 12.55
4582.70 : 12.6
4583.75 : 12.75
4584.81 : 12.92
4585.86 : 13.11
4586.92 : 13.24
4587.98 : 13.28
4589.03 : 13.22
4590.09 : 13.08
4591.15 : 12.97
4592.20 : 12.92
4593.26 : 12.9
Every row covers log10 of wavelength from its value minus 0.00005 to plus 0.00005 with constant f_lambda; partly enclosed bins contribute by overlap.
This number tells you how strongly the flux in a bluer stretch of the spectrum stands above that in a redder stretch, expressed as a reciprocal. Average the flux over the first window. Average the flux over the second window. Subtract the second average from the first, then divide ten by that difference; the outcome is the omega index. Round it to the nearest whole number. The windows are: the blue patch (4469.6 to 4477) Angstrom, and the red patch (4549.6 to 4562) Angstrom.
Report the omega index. -16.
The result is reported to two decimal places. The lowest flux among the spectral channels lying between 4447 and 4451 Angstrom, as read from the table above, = 12.74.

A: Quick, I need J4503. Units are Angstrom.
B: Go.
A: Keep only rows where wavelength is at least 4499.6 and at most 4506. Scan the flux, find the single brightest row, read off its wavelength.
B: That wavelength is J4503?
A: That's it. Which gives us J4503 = 4505.27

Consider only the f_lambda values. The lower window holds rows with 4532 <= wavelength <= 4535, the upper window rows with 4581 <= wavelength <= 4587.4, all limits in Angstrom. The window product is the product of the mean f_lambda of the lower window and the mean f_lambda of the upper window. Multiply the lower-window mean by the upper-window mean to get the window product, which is 151.9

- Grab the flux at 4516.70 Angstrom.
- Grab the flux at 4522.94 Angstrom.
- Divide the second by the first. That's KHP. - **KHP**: 0.89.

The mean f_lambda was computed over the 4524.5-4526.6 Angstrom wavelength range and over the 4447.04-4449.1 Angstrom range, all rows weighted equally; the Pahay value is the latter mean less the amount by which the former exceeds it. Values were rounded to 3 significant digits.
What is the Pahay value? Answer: 13.4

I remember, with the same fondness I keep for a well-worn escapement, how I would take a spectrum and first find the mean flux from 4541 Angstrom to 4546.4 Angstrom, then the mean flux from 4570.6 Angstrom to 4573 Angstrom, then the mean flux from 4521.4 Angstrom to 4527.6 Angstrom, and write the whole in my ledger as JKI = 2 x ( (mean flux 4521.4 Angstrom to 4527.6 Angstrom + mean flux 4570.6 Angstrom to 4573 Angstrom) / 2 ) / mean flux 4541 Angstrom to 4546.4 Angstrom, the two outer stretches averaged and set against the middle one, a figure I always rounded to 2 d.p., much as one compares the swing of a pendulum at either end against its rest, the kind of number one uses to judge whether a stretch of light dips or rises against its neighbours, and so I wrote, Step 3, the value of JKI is 2.14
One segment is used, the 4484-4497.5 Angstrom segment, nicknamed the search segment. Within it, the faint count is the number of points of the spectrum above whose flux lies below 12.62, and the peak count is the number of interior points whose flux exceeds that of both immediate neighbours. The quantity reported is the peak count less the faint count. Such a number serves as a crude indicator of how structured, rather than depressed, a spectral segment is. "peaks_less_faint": -10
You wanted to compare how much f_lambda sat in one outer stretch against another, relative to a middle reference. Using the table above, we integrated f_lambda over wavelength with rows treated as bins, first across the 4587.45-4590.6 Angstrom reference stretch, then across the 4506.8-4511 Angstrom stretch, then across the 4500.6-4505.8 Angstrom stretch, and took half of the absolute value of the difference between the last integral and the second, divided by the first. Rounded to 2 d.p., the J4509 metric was 0.14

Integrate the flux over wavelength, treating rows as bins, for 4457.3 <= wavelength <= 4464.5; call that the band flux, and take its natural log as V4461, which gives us 4.43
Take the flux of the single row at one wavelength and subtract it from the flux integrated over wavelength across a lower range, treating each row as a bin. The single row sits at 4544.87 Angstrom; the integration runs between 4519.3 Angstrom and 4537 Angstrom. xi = 203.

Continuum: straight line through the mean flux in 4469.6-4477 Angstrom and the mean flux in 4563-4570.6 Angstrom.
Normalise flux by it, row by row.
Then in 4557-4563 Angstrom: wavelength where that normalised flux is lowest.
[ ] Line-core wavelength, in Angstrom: 4562.69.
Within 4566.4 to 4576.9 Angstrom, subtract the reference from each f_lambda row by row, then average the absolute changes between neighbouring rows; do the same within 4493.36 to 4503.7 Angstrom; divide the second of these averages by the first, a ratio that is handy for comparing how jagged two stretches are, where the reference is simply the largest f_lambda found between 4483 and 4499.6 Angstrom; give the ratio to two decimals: 1.14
